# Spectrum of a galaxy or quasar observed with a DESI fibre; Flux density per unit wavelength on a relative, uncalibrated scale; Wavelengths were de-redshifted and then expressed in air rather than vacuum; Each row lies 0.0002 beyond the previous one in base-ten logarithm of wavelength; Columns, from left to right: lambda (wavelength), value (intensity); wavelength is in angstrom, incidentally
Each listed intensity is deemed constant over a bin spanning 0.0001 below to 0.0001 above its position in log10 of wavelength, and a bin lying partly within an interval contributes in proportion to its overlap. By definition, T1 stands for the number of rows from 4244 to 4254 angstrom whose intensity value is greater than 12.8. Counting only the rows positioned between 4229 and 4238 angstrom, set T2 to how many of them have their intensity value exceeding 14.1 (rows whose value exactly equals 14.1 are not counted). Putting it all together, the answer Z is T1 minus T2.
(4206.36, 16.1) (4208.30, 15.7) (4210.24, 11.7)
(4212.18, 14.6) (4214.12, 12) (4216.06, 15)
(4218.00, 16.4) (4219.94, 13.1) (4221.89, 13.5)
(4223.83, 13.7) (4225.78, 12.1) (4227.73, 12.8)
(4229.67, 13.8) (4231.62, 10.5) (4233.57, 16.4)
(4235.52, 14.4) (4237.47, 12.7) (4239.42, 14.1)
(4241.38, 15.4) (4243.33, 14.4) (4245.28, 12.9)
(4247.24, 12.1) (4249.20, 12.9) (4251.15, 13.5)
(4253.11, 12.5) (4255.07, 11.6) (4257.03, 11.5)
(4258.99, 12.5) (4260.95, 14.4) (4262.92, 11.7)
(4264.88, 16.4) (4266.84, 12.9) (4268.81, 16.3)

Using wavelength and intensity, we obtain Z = 1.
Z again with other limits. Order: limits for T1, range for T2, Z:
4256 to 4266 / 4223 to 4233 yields 2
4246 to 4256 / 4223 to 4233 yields 2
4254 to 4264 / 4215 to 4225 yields -1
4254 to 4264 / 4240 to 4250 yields -1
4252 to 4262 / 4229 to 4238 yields -1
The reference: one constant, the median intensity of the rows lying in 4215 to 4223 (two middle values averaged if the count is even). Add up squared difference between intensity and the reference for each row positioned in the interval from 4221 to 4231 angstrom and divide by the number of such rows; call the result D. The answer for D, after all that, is 2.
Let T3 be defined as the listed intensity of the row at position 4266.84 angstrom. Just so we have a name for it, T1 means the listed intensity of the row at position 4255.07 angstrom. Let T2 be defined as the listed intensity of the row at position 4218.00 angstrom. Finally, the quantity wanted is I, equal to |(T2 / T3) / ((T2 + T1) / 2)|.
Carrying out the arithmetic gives 0.091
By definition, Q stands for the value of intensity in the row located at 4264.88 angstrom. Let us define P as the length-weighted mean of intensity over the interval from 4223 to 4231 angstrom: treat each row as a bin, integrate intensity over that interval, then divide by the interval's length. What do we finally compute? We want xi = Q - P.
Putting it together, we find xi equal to 3.4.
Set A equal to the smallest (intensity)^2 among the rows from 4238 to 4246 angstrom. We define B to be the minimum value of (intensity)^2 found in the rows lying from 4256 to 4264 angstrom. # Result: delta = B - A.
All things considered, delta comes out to -34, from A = 166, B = 132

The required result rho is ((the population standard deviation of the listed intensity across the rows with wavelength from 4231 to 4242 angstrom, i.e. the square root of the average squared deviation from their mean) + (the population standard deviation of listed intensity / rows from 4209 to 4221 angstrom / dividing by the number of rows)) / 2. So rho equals 1.8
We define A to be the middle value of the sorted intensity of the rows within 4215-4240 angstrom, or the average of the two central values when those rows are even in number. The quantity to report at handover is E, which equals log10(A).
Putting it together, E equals 1.14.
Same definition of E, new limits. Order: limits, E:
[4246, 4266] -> 1.10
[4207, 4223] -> 1.15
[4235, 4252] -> 1.13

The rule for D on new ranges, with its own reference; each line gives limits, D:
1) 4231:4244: 3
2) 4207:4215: 3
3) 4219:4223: 1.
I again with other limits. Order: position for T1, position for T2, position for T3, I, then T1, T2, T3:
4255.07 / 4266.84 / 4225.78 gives 0.087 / 11.6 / 12.9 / 12.1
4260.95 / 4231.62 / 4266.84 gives 0.065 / 14.4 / 10.5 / 12.9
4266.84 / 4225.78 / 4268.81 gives 0.059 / 12.9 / 12.1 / 16.3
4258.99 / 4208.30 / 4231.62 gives 0.106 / 12.5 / 15.7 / 10.5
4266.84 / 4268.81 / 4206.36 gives 0.069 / 12.9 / 16.3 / 16.1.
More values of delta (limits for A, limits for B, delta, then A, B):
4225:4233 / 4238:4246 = 56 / 110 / 166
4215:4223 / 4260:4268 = -35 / 172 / 137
